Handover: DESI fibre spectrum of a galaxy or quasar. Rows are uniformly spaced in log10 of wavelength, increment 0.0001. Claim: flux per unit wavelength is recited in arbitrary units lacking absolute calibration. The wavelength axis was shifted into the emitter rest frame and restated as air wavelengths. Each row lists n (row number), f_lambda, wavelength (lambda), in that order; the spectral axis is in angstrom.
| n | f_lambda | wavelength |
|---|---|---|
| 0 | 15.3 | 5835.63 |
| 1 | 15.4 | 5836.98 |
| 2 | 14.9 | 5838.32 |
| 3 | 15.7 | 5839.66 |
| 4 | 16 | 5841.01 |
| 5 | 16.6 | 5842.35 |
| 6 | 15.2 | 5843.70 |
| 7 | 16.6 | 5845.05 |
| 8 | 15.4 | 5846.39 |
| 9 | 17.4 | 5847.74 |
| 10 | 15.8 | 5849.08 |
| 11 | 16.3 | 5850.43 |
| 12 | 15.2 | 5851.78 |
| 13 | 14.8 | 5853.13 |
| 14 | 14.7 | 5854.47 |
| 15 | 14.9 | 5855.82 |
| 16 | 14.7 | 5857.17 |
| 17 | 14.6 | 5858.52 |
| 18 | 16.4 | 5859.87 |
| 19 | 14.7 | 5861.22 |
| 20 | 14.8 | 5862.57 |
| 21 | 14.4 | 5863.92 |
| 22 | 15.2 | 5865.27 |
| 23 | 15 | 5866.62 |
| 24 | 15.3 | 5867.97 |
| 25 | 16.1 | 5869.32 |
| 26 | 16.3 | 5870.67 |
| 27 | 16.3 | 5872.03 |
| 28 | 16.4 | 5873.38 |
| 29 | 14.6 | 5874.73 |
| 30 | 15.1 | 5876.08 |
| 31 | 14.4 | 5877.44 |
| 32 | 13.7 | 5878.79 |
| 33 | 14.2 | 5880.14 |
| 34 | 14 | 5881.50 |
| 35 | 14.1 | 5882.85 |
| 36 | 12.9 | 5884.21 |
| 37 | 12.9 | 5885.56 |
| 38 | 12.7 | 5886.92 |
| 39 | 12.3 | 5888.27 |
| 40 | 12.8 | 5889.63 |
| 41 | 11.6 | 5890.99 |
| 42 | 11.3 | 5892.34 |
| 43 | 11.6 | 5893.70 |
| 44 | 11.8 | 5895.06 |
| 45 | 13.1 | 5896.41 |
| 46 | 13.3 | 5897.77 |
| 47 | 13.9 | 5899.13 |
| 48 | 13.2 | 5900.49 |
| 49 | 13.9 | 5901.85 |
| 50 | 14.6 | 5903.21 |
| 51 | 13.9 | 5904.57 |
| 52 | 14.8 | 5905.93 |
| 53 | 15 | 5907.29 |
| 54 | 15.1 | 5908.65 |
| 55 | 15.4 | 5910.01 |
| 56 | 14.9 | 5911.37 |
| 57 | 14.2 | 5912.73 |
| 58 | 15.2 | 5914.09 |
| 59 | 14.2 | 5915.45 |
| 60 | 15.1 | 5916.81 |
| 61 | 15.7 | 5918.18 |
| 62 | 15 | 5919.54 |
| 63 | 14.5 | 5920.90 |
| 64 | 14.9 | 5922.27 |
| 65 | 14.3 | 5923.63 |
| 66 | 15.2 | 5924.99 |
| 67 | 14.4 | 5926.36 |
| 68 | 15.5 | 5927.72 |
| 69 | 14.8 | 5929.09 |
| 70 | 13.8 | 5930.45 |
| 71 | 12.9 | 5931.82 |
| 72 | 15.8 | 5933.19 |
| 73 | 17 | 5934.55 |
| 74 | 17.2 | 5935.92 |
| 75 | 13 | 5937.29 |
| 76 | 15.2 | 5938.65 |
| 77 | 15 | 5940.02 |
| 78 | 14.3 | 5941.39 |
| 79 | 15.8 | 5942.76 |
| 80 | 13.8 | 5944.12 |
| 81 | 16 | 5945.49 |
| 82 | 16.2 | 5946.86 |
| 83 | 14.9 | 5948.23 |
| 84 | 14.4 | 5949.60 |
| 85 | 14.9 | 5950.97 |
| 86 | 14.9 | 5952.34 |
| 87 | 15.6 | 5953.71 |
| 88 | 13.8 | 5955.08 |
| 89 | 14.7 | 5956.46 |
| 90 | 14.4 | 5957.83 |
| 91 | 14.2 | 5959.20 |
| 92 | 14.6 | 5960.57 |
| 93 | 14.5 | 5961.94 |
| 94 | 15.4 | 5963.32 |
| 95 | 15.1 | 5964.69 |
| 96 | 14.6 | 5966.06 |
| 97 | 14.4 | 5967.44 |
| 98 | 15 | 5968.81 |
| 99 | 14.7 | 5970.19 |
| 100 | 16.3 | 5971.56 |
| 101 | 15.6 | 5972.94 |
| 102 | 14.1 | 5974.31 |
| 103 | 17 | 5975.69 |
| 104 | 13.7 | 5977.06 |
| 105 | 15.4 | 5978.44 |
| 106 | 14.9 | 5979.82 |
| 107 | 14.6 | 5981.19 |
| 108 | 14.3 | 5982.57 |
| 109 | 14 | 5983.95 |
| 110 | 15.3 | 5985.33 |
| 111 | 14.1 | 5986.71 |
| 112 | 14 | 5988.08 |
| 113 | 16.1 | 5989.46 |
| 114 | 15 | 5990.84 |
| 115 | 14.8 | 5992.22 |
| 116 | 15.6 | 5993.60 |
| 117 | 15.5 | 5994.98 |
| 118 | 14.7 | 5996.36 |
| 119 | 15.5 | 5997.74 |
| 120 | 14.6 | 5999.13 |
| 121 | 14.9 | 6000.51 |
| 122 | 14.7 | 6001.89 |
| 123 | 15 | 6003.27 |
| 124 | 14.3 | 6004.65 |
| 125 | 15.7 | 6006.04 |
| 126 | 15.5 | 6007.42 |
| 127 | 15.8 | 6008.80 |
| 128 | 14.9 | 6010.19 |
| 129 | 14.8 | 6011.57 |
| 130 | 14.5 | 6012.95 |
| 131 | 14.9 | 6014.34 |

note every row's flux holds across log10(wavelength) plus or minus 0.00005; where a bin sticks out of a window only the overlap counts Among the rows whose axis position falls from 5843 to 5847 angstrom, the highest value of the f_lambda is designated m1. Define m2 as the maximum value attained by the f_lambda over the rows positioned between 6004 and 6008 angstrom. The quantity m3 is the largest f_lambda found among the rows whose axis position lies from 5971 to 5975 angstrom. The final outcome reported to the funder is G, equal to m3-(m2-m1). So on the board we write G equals 17.2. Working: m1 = 16.6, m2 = 15.7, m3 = 16.3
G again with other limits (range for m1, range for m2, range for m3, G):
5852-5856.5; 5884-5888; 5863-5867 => 17.2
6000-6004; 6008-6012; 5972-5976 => 16.2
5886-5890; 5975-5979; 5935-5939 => 13.0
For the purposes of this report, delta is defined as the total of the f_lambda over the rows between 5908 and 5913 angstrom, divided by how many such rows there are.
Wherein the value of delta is 14.9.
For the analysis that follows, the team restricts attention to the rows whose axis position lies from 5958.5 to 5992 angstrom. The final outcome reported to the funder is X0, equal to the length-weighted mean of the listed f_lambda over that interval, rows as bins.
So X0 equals 14.9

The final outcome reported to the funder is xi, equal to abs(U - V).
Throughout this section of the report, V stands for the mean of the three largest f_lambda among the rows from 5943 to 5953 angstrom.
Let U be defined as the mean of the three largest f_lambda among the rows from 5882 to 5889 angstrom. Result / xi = 2.40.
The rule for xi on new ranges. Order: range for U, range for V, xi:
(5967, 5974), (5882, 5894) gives 2.33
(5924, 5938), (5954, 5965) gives 1.60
